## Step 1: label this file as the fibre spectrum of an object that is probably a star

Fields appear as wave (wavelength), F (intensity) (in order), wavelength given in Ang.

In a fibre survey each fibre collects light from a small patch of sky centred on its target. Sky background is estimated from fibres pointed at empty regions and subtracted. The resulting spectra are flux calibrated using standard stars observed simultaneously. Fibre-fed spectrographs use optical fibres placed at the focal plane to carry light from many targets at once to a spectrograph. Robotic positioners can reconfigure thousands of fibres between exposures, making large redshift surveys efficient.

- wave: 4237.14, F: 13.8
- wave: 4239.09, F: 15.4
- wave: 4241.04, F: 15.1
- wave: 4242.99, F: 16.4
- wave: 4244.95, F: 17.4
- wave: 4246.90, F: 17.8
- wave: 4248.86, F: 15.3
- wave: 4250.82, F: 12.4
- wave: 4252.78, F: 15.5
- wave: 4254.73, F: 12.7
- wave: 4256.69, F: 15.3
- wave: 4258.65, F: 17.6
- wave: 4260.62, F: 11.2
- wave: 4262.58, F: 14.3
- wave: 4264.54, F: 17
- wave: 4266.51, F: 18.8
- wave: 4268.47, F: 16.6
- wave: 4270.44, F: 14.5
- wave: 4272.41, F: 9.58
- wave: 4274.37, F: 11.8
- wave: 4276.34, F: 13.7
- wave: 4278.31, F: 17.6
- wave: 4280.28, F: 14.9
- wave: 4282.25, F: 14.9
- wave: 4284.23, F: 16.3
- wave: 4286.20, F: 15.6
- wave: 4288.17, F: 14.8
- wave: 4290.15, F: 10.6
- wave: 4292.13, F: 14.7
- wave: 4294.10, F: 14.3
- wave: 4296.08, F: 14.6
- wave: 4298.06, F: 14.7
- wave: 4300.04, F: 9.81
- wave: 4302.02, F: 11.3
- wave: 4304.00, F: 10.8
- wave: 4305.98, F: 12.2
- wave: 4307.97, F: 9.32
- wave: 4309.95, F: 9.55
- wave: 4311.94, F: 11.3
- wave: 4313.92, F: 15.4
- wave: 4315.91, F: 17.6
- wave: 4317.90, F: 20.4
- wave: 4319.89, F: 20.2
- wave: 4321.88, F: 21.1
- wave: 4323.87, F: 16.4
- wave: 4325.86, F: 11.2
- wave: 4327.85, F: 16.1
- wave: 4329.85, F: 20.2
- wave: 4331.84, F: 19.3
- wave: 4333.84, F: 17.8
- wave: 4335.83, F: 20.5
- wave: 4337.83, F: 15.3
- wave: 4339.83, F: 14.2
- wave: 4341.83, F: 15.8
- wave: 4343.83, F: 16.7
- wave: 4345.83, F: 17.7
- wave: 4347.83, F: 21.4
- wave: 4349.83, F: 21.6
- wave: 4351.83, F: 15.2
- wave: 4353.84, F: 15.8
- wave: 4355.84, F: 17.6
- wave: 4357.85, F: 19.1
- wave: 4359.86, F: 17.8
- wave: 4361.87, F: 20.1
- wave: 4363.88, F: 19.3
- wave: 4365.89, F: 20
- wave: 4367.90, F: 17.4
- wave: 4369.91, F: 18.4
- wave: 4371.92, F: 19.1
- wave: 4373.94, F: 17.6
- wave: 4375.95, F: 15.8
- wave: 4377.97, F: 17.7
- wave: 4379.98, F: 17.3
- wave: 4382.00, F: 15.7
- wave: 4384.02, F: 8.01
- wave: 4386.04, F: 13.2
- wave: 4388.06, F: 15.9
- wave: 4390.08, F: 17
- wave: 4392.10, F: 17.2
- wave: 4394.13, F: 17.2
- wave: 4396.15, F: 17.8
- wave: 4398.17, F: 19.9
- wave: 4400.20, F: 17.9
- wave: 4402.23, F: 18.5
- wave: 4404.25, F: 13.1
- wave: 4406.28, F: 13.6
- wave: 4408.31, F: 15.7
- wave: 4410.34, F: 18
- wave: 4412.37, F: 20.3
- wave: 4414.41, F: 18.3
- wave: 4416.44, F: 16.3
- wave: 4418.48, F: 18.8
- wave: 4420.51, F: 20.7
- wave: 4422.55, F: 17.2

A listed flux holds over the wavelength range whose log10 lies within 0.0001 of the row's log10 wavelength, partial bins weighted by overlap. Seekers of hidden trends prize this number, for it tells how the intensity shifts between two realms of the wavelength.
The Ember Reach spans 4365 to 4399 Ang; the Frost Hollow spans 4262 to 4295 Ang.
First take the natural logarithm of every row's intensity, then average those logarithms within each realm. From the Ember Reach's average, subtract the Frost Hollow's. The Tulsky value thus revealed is 0.13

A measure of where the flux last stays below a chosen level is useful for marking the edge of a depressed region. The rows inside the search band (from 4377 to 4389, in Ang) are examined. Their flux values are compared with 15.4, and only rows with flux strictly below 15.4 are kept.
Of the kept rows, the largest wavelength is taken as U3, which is 4386.04 Ang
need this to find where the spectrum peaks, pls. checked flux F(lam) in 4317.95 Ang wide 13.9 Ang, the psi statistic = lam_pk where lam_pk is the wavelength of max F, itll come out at 4321.88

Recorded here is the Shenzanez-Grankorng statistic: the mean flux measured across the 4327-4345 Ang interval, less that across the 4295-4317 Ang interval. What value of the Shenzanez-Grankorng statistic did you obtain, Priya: 4.9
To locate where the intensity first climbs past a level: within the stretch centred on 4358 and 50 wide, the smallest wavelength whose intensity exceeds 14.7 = 4333.84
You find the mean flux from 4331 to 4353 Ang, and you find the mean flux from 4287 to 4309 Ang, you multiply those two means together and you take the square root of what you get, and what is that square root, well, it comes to 14.9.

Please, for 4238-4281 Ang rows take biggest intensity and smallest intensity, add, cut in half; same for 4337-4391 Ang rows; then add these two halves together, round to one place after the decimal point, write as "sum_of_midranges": 29.0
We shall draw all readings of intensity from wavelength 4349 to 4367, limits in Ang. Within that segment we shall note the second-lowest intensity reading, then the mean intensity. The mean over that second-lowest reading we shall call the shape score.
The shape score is 1.17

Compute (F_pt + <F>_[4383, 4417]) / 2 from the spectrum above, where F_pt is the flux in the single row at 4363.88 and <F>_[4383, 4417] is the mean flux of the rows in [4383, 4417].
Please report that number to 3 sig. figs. 17.8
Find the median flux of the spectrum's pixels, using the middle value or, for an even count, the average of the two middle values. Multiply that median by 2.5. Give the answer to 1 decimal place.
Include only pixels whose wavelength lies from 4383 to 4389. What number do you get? 33.0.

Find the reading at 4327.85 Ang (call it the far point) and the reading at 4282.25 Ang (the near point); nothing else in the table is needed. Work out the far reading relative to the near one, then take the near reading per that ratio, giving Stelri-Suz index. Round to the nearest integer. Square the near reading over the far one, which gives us 14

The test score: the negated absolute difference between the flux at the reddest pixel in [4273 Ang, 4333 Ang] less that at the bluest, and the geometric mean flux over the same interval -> -6.8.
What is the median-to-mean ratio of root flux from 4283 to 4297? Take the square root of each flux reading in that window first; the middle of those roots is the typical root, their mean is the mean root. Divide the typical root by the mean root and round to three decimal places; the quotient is 1.012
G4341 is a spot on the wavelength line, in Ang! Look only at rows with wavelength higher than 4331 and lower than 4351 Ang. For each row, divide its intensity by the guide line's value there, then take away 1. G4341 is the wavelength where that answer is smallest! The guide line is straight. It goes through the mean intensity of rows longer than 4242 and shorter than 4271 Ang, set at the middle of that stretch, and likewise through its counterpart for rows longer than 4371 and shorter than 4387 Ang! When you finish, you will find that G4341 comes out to 4339.83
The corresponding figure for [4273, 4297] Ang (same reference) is 4290.15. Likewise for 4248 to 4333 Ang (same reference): 4307.97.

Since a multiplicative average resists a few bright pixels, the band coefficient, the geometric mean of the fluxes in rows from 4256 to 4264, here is 14.4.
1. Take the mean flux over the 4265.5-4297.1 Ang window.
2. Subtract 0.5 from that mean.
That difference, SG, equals 14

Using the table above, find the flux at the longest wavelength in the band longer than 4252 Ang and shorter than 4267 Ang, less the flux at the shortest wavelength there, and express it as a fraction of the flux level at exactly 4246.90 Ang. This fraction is 0.19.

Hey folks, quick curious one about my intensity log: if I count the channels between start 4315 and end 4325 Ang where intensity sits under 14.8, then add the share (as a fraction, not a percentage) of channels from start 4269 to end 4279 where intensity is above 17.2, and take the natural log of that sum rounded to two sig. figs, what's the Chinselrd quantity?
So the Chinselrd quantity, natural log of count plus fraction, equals -1.6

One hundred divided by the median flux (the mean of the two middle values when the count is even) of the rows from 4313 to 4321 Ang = 5.3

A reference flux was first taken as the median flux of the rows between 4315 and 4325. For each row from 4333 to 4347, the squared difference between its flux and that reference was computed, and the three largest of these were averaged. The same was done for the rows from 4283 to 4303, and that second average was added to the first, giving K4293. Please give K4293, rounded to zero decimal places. 120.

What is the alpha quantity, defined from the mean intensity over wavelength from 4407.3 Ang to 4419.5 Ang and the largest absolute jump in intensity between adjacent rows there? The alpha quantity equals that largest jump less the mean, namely -15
